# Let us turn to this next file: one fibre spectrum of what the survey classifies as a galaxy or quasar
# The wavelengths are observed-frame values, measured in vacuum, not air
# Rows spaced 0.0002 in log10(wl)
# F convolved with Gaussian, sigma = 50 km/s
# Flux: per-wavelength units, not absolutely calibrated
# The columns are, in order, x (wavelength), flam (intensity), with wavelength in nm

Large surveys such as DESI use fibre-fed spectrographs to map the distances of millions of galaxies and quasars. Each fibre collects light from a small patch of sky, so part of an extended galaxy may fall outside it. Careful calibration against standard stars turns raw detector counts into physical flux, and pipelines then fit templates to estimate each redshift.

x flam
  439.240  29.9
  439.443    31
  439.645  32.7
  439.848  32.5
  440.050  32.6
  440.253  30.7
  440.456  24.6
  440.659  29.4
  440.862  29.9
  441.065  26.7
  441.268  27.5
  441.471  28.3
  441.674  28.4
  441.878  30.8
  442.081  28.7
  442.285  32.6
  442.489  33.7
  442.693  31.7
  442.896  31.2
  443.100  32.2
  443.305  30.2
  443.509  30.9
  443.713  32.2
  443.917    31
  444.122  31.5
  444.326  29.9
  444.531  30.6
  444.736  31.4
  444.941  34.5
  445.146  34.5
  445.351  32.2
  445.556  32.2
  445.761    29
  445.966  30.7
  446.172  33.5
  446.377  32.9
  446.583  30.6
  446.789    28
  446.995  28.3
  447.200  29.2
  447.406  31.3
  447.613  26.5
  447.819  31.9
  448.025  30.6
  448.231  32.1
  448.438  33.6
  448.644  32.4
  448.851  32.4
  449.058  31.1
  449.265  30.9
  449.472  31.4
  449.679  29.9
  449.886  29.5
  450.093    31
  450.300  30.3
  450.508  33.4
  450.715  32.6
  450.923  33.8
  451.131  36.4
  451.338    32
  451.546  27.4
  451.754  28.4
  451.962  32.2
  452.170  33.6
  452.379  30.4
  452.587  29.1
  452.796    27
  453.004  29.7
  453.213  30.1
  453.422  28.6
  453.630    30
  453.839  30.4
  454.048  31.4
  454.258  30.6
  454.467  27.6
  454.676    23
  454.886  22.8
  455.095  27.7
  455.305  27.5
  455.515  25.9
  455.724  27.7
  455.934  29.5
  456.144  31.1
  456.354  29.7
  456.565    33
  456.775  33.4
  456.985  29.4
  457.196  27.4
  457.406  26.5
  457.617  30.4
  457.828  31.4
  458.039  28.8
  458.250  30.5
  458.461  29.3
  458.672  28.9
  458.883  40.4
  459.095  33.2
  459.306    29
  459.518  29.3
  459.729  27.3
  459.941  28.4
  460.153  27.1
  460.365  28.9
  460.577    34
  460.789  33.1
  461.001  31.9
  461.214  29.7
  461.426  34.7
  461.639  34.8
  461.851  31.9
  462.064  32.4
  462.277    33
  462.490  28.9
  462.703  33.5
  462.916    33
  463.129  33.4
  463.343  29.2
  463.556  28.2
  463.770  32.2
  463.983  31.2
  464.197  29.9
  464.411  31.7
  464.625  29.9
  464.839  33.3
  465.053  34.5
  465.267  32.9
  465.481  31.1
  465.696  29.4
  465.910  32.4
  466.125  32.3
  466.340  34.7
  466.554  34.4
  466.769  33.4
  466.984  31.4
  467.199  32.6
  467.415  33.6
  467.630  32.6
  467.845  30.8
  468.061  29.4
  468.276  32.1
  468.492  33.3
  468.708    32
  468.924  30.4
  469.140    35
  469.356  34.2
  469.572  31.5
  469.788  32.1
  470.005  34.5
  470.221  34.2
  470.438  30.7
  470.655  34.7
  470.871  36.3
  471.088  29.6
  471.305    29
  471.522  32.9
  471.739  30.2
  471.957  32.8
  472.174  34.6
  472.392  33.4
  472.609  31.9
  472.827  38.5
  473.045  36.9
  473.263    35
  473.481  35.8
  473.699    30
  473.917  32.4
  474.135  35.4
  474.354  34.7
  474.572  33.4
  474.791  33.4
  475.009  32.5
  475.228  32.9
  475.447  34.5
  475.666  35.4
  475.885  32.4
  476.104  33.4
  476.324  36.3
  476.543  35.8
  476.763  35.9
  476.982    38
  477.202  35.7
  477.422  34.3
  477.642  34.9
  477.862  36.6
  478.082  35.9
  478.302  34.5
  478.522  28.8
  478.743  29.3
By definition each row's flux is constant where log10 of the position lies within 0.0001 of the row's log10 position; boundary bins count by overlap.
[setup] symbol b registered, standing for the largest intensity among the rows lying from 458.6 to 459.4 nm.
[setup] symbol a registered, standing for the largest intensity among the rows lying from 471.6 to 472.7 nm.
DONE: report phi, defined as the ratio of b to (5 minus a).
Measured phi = -1.36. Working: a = 34.6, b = 40.4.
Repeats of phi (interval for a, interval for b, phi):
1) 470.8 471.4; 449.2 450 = -1.00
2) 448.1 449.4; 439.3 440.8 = -1.14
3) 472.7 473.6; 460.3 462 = -1.04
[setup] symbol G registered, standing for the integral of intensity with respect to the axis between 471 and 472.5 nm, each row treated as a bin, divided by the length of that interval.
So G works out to 31.8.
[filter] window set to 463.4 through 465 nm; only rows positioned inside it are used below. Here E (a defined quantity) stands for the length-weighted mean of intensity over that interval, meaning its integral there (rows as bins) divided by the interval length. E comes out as 31.0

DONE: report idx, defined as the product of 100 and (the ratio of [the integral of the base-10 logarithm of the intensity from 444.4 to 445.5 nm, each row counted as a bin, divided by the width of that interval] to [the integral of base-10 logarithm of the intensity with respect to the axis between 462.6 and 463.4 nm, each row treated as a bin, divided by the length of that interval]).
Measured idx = 100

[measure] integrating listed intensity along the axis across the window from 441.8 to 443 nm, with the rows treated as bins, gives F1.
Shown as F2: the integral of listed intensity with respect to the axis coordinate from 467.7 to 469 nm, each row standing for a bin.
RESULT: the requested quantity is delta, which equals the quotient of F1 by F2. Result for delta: 0.93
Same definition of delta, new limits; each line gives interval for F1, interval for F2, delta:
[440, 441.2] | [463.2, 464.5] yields 0.87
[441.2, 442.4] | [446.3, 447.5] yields 0.98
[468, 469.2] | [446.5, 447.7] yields 1.10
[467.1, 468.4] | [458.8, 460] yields 1.11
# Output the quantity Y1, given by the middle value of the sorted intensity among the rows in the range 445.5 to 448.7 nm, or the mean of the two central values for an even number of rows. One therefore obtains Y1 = 31.0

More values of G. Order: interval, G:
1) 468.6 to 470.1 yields 32.8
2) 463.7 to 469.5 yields 32.2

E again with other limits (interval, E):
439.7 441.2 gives 29.5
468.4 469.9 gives 32.6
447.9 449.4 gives 31.9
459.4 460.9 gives 29.7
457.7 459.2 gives 31.8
